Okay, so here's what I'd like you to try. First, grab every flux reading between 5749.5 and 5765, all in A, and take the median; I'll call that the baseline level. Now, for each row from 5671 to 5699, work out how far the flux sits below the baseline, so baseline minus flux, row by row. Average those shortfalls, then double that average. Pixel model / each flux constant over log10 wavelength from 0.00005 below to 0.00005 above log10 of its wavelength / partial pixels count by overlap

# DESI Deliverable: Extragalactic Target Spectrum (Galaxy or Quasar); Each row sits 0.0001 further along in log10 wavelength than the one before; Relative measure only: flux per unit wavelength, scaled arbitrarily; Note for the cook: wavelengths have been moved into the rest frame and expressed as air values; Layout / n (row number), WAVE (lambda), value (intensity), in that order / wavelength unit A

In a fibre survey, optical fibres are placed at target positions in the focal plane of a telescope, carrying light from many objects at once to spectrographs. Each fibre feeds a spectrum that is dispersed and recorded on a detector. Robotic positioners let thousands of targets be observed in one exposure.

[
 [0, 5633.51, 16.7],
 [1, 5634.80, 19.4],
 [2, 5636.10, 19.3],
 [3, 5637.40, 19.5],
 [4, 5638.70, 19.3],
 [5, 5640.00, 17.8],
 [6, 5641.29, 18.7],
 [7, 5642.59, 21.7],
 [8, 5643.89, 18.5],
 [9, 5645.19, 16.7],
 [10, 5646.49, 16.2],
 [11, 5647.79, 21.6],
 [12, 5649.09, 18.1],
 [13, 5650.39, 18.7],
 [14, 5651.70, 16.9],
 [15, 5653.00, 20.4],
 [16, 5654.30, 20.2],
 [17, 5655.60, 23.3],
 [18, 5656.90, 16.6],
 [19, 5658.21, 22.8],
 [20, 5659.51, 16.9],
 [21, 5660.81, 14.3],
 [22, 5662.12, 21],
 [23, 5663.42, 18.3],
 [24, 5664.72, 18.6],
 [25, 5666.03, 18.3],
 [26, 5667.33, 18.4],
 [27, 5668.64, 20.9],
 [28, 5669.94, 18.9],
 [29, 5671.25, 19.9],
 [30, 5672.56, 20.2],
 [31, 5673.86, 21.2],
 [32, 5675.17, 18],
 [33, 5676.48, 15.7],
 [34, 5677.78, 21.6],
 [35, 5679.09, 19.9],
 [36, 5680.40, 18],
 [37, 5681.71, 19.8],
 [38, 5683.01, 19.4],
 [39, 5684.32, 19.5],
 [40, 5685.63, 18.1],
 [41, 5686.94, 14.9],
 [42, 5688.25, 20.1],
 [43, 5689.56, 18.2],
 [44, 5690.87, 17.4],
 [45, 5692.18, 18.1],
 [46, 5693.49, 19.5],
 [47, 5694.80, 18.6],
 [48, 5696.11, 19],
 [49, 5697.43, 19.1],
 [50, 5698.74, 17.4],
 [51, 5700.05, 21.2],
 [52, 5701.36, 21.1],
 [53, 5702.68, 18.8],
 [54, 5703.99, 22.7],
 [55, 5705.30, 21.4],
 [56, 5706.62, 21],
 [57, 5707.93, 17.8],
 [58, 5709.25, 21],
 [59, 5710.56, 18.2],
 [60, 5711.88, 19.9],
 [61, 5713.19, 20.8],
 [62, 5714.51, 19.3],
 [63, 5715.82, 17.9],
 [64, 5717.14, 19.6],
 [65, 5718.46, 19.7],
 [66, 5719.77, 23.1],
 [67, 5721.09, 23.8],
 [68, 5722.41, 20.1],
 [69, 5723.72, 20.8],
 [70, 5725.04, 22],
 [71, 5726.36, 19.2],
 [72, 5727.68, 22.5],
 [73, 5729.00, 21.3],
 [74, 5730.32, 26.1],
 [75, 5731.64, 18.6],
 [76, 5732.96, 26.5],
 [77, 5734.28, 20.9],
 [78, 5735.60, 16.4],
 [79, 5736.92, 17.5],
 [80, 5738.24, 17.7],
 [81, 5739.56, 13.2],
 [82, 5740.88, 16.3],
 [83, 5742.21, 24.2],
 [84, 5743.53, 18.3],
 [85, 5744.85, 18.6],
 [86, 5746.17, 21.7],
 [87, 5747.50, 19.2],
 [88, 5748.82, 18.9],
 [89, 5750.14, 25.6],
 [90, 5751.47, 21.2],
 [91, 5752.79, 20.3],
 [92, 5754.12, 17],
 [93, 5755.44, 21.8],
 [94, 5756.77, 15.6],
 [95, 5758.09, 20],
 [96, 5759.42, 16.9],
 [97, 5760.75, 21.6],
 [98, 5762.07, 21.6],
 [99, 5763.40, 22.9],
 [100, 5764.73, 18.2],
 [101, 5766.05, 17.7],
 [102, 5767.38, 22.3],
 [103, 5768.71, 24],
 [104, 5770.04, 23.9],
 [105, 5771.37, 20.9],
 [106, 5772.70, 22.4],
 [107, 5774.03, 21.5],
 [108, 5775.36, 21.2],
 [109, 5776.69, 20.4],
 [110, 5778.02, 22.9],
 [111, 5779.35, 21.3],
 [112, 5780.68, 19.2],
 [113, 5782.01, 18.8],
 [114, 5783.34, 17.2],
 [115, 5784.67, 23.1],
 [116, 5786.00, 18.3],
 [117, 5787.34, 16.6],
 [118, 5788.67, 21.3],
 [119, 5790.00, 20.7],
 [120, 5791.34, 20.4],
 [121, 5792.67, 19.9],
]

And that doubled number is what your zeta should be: 3.9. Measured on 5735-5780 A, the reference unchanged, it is 1.3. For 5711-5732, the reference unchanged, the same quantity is -0.3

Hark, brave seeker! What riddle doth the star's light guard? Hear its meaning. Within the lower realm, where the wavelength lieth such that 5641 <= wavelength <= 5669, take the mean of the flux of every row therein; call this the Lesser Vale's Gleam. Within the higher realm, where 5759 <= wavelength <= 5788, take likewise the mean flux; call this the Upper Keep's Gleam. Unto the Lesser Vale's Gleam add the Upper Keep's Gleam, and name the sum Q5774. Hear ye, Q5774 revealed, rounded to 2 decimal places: 39.55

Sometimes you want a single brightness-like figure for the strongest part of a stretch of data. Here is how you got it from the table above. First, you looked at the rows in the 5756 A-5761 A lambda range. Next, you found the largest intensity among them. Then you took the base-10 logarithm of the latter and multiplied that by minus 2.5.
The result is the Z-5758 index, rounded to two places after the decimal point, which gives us -3.34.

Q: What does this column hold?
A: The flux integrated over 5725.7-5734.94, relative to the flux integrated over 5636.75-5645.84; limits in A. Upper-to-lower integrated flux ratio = 1.19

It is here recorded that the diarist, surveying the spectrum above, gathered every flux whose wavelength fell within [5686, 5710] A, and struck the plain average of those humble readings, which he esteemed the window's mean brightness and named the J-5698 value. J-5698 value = 19.3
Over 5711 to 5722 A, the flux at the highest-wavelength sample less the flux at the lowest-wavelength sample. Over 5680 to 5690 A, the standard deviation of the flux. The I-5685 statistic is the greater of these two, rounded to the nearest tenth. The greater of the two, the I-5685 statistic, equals 3.9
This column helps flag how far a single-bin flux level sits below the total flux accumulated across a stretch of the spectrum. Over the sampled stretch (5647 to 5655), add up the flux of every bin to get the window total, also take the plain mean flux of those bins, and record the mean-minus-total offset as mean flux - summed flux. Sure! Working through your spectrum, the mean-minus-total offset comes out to -97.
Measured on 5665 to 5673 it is -97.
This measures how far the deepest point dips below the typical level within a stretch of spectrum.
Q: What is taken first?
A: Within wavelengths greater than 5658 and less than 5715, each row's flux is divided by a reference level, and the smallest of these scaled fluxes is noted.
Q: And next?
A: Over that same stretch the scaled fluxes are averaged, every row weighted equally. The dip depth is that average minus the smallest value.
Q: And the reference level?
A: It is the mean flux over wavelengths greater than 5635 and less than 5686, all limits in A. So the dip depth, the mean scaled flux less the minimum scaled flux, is 0.26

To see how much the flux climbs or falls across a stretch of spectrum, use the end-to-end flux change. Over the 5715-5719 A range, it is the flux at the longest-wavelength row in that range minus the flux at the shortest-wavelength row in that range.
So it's 1.8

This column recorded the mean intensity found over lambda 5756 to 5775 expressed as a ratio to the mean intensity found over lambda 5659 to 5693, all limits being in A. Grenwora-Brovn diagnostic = 1.11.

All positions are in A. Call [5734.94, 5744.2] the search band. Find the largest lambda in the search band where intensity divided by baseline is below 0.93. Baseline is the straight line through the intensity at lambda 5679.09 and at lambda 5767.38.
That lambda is 5743.53 A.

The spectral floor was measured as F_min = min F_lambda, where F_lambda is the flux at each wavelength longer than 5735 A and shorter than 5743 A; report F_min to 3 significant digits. 13.2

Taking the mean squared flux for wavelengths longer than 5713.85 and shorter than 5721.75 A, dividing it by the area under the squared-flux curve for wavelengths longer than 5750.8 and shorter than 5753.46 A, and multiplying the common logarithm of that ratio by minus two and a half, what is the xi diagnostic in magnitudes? 1.1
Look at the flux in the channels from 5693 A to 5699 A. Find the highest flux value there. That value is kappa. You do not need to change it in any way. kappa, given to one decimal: 19.5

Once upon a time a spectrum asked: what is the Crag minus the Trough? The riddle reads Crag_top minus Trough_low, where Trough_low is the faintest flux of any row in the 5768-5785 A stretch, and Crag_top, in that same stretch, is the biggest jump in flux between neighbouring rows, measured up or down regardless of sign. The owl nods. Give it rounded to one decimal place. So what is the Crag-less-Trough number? -11.3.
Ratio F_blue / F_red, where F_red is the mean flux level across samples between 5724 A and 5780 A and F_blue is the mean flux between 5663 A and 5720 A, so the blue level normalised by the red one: 0.94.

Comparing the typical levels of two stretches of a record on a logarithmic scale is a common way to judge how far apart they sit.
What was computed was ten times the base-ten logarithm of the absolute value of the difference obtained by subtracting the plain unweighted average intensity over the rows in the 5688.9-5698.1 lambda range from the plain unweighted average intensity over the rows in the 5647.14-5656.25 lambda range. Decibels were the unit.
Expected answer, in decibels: 1.2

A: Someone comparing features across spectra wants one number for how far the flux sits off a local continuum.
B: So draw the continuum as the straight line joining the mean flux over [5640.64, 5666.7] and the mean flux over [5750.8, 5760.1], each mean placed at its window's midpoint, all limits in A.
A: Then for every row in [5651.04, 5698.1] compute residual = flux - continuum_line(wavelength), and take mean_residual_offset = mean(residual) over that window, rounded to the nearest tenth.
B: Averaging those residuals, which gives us 0.0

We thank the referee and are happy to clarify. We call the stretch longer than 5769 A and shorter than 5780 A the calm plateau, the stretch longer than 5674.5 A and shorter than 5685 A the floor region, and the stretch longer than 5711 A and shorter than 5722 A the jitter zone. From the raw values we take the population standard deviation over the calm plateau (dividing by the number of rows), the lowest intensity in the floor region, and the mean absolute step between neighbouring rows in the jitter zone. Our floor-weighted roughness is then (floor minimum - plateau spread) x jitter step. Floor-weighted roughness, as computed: 20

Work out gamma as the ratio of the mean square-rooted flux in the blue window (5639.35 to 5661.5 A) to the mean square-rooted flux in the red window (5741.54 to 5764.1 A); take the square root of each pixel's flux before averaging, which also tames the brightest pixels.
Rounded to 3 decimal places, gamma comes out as 0.962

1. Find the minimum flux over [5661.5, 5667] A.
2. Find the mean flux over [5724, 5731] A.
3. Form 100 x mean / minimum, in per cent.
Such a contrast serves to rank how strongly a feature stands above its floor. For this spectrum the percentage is 121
